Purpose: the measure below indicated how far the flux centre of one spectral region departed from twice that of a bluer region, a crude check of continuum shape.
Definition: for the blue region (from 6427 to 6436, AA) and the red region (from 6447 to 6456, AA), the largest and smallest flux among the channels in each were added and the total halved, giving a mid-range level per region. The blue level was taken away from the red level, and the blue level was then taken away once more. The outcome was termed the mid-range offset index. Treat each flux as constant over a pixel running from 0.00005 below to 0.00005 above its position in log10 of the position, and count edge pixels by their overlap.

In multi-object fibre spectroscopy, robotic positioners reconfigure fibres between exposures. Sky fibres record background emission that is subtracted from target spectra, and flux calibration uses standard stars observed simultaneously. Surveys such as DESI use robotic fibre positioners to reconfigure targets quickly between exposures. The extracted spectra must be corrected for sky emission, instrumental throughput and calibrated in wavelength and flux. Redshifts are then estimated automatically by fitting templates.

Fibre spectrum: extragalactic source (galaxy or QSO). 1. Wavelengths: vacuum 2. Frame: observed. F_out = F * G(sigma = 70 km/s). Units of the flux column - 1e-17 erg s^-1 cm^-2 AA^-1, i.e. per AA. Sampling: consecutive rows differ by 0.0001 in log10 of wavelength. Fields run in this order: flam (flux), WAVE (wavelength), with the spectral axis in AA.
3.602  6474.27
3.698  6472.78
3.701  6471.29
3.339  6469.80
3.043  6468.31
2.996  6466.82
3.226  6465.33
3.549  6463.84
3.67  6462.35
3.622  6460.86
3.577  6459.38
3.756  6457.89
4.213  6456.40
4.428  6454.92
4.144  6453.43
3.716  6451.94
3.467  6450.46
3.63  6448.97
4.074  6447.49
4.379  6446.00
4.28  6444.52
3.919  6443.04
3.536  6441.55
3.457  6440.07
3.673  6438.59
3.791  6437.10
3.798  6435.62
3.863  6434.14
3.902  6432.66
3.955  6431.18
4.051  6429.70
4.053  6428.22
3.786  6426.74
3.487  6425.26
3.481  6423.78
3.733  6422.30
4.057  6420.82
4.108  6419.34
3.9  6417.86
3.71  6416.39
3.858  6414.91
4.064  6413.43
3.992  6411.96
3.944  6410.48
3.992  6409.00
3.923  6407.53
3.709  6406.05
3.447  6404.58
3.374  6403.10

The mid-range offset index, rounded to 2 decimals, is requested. -3.90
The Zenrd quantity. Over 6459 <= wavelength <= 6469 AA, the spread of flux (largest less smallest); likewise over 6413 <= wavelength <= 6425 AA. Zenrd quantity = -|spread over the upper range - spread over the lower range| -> 0.0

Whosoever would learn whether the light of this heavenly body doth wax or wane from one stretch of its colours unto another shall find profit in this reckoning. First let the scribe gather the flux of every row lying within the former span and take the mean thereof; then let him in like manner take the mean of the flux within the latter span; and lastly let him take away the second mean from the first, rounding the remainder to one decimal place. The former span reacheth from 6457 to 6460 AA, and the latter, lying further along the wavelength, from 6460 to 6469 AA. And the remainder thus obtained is 0.3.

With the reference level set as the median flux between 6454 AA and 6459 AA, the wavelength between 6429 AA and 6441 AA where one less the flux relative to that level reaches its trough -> 6429.70 AA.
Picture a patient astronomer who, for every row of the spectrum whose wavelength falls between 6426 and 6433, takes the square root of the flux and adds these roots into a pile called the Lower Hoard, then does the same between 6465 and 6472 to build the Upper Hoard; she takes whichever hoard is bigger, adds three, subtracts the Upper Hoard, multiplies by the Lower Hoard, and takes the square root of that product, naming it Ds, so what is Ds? 6.24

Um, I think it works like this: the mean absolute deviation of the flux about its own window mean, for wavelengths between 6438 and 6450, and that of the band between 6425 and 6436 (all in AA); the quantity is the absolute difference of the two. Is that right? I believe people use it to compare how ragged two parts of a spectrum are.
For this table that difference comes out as 0.17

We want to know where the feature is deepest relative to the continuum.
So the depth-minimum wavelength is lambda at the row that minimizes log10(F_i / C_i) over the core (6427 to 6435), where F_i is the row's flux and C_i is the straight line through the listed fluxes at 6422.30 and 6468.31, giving 6434.14 AA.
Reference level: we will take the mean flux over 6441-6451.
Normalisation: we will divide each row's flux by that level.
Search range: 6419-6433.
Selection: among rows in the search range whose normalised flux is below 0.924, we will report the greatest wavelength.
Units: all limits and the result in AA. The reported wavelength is 6425.26 AA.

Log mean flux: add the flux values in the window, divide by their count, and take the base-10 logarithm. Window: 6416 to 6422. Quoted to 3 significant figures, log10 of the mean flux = 0.596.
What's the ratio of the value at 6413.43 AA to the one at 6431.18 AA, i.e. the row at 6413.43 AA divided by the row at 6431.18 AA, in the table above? 1.03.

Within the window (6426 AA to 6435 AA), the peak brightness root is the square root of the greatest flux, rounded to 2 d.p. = 2.01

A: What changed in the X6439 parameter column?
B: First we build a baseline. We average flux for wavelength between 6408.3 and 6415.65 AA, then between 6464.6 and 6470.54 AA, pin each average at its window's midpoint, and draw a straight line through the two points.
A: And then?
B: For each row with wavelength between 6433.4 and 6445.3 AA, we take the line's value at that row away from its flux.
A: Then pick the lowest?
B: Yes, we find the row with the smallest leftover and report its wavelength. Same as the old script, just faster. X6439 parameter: 6440.07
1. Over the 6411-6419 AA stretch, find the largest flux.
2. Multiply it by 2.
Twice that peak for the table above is 8.13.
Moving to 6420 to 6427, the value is 8.11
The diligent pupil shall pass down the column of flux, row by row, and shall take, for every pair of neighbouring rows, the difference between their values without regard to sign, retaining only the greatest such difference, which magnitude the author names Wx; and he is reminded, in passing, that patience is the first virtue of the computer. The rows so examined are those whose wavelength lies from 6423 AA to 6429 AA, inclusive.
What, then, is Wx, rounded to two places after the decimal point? 0.30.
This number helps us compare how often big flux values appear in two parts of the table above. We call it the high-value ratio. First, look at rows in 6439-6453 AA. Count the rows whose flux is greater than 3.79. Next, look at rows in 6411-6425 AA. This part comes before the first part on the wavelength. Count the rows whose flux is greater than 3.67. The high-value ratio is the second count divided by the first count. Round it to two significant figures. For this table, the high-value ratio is 2.0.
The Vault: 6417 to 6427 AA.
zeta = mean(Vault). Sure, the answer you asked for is 3.79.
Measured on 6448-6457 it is 3.93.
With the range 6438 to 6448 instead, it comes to 3.90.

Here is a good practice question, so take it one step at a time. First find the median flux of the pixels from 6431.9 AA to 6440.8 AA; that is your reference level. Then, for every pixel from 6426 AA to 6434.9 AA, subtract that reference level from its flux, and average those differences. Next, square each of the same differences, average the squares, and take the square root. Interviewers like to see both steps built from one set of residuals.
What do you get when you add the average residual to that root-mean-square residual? 0.31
